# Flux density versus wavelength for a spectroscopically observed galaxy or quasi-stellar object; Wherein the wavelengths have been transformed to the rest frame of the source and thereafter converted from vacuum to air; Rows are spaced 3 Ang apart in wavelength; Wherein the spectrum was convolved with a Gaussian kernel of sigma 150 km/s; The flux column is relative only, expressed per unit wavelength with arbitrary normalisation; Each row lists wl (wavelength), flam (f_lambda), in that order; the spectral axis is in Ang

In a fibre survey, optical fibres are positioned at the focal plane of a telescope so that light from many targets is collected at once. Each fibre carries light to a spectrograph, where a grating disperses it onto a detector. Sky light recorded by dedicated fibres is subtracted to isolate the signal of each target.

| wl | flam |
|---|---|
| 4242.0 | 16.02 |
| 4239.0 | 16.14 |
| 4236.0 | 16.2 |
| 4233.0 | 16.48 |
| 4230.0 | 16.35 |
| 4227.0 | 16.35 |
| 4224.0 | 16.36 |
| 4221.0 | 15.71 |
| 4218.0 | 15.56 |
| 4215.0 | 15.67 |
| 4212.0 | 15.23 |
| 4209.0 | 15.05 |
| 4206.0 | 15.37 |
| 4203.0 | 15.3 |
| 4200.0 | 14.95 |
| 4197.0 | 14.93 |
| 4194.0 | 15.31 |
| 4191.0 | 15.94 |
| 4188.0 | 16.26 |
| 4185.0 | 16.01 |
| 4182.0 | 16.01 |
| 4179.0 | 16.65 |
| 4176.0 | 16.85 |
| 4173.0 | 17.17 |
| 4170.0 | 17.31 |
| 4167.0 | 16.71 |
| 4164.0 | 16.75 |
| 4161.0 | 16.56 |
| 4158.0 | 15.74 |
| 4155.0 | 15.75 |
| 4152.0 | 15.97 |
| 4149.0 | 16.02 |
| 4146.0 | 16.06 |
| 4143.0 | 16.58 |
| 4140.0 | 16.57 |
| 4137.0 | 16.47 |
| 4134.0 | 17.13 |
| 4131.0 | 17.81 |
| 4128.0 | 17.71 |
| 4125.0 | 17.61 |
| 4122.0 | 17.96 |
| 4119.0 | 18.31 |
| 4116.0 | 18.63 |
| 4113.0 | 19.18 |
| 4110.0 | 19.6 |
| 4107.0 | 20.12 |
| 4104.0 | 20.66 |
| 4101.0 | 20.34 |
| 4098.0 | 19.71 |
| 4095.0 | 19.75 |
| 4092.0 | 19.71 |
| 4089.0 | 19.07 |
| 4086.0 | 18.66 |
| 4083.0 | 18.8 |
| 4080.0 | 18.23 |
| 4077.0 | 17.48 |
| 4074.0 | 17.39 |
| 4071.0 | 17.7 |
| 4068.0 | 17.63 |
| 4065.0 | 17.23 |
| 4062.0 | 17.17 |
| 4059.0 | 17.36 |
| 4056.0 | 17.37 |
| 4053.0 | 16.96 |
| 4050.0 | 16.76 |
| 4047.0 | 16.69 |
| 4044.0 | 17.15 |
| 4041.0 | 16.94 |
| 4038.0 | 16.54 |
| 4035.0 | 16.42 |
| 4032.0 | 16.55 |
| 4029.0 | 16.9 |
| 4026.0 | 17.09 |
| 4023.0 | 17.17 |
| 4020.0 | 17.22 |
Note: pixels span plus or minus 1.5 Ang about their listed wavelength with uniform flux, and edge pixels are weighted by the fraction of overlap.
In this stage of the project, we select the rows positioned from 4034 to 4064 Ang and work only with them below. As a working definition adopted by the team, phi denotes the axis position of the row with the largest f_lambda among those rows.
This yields 4056.0 Ang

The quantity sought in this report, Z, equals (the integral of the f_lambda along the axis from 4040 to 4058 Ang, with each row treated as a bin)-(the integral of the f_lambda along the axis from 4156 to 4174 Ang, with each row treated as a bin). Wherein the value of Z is 6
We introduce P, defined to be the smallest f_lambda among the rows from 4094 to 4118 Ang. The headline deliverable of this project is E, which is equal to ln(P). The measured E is 2.92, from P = 18.63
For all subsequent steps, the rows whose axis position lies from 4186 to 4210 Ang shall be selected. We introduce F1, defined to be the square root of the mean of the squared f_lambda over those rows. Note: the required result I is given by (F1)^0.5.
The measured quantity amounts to 3.92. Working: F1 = 15.4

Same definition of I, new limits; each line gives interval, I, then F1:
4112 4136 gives 4.25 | 18.1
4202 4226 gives 3.94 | 15.5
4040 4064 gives 4.13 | 17.1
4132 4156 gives 4.04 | 16.3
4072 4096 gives 4.32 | 18.7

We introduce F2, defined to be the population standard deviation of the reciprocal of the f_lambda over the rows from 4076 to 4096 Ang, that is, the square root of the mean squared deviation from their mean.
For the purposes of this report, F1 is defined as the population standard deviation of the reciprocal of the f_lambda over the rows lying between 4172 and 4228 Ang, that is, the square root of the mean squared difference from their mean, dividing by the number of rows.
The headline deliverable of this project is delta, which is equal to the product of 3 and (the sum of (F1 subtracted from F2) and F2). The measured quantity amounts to 0.005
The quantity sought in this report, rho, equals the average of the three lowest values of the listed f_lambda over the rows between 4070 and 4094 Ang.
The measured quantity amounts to 17.5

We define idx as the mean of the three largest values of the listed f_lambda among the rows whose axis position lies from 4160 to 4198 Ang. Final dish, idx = 17.1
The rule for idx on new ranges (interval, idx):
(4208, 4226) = 15.9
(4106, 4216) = 19.6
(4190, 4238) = 16.4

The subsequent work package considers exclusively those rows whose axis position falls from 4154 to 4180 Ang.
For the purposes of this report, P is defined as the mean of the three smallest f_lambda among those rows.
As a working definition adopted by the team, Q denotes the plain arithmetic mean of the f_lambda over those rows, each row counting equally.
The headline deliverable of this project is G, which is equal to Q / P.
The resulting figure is 1.04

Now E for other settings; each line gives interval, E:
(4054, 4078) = 2.84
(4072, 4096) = 2.86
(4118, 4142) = 2.80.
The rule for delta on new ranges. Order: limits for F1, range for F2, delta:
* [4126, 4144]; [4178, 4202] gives 0.009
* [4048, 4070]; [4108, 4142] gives 0.015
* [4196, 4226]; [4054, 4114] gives 0.015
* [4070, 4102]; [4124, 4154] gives 0.006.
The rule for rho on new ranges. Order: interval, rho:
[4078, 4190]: 15.8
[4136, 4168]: 15.8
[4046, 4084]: 16.8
